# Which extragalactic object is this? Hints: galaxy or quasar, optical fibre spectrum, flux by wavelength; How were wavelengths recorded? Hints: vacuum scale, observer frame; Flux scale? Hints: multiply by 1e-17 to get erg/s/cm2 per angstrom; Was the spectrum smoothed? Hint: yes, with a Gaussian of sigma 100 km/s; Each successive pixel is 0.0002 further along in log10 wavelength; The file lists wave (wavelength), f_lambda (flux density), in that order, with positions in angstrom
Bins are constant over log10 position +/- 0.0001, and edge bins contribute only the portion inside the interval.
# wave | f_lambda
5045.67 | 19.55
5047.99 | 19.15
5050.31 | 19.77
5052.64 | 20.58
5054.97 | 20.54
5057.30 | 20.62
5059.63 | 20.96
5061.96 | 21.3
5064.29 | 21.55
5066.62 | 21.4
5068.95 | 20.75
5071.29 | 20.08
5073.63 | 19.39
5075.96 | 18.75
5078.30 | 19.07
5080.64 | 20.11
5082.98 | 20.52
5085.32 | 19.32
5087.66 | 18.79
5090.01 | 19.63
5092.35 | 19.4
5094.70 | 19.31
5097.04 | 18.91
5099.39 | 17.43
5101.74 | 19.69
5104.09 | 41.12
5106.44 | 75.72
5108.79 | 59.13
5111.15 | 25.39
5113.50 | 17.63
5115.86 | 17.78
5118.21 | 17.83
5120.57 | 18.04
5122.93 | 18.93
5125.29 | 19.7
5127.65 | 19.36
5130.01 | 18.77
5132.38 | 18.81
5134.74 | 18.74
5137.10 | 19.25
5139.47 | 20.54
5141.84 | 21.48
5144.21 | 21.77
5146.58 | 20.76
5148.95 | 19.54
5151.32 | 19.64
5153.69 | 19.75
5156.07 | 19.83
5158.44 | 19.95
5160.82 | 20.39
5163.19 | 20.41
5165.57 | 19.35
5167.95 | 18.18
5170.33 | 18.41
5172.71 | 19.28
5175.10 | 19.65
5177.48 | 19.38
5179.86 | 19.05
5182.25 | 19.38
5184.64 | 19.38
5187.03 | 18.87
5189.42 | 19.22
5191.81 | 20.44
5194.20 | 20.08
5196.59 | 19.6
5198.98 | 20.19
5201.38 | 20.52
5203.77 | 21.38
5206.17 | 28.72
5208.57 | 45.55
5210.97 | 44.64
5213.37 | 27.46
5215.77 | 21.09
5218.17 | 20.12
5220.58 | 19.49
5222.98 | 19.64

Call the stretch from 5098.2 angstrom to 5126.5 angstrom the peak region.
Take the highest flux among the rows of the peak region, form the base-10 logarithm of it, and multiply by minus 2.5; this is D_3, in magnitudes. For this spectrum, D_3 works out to -4.70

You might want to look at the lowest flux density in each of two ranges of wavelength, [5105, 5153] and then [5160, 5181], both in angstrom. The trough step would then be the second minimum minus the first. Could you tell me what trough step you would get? 0.55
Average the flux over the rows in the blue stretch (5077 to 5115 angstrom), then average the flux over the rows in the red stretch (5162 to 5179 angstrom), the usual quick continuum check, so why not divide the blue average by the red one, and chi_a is 1.40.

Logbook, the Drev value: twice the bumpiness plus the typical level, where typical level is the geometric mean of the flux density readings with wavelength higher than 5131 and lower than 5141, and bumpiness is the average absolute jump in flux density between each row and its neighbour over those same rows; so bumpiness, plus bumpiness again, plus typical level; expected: 20.6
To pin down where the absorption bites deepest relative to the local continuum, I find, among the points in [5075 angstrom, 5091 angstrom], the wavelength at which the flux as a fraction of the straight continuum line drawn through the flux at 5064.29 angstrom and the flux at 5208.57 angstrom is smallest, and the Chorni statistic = 5087.66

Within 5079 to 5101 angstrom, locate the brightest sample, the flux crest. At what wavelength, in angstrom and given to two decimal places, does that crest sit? 5082.98 angstrom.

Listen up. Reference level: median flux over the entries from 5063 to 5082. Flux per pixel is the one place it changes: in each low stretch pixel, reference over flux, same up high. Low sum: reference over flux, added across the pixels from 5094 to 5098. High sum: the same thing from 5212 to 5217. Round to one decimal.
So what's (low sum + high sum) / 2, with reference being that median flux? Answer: 1.9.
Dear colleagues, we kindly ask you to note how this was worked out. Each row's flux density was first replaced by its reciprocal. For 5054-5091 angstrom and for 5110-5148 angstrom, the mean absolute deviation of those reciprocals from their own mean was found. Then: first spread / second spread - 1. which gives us 0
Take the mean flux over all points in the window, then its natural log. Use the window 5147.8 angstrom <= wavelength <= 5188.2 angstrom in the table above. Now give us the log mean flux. 2.967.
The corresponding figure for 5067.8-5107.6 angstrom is 3.178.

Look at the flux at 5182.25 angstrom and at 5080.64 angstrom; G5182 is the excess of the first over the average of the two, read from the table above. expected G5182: -0.4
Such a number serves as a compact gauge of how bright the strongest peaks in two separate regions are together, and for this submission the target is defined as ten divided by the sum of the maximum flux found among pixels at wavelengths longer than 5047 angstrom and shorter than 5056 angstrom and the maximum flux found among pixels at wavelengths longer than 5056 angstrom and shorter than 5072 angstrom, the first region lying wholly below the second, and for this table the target 0.24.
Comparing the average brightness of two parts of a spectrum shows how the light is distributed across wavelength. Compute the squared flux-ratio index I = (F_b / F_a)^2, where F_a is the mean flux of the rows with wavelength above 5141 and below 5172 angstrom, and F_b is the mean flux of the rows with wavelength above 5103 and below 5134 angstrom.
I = 2.0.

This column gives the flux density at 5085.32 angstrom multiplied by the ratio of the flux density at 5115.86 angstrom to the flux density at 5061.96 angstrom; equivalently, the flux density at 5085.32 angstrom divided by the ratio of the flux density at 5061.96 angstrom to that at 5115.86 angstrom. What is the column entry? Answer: 16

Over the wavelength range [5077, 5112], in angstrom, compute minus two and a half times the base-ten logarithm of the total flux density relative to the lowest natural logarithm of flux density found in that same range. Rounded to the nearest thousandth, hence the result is -5.401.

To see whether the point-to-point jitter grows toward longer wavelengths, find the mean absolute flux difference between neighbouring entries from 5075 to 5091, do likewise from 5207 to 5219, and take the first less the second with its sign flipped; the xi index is 5.6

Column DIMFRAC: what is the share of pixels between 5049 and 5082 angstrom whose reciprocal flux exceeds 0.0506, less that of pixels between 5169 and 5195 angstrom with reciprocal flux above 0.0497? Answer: -0.7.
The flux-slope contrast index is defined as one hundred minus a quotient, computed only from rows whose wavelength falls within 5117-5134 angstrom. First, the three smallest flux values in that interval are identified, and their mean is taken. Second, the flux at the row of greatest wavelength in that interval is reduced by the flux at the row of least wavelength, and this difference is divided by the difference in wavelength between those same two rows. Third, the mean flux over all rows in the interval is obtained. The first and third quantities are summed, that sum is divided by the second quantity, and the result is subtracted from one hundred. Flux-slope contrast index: -435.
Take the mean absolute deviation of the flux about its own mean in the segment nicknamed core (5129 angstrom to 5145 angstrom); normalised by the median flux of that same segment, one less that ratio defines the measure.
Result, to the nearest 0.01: 0.94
